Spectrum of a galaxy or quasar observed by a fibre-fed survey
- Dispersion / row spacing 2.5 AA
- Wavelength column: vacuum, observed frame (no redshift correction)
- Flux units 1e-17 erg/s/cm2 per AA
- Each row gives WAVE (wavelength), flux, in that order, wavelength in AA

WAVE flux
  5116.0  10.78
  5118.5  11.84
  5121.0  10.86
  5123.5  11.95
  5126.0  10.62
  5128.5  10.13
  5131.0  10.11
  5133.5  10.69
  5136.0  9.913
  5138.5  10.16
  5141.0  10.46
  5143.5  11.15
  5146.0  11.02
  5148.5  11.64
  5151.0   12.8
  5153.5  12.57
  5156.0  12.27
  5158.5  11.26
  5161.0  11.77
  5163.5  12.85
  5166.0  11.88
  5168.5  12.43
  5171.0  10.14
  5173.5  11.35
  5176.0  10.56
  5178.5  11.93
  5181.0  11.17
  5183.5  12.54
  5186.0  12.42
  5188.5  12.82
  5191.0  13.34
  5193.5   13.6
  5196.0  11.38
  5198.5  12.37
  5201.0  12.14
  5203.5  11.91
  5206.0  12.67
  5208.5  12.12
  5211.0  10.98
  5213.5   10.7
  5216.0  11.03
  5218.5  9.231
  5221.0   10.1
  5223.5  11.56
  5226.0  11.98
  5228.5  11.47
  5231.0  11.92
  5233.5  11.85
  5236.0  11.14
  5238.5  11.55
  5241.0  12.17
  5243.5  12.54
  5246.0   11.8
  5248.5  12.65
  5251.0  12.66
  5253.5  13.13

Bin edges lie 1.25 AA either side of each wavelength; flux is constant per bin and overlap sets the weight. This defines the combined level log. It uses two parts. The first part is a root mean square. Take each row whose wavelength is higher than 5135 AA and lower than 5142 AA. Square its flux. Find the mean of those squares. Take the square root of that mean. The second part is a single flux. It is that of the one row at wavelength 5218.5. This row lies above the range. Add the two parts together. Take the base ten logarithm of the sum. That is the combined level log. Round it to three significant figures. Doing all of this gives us 1.29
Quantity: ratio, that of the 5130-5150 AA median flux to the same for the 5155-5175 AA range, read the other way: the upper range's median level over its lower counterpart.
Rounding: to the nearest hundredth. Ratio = 1.12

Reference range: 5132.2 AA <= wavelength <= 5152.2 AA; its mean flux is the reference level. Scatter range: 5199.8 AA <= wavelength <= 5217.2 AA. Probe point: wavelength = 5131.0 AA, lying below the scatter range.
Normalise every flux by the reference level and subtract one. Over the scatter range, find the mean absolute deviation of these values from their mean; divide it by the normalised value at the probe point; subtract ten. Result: -11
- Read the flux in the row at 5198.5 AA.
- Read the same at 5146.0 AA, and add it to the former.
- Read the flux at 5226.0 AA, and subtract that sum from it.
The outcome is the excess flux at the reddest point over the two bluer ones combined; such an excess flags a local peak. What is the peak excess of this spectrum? -11.4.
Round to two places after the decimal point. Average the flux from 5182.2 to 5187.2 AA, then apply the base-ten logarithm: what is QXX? 1.10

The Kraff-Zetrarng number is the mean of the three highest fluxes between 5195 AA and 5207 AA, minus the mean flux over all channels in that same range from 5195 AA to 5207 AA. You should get 0.30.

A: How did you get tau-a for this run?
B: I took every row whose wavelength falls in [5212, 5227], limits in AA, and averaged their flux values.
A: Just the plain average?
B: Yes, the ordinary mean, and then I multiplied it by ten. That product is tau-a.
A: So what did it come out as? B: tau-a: 108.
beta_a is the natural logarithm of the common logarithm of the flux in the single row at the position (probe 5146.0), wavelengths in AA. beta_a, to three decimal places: 0.041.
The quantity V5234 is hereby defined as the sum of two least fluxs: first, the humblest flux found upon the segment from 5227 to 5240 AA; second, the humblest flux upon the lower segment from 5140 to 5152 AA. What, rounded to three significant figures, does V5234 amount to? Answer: 21.6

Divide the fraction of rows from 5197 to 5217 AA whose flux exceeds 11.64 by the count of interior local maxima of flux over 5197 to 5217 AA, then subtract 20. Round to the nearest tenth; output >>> -19.4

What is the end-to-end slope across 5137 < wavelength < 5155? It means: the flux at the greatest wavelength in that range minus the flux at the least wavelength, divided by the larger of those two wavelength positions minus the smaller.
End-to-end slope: 0.16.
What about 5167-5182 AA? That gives -0.10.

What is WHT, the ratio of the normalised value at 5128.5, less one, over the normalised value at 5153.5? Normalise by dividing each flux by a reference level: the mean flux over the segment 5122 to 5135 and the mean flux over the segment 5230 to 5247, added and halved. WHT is -0.091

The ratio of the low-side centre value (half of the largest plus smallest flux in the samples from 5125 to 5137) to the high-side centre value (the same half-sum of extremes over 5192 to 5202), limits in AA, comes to 0.82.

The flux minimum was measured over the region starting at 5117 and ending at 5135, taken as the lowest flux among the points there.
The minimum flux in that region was 10.11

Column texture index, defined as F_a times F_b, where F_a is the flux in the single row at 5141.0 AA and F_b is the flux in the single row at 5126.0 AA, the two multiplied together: 111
